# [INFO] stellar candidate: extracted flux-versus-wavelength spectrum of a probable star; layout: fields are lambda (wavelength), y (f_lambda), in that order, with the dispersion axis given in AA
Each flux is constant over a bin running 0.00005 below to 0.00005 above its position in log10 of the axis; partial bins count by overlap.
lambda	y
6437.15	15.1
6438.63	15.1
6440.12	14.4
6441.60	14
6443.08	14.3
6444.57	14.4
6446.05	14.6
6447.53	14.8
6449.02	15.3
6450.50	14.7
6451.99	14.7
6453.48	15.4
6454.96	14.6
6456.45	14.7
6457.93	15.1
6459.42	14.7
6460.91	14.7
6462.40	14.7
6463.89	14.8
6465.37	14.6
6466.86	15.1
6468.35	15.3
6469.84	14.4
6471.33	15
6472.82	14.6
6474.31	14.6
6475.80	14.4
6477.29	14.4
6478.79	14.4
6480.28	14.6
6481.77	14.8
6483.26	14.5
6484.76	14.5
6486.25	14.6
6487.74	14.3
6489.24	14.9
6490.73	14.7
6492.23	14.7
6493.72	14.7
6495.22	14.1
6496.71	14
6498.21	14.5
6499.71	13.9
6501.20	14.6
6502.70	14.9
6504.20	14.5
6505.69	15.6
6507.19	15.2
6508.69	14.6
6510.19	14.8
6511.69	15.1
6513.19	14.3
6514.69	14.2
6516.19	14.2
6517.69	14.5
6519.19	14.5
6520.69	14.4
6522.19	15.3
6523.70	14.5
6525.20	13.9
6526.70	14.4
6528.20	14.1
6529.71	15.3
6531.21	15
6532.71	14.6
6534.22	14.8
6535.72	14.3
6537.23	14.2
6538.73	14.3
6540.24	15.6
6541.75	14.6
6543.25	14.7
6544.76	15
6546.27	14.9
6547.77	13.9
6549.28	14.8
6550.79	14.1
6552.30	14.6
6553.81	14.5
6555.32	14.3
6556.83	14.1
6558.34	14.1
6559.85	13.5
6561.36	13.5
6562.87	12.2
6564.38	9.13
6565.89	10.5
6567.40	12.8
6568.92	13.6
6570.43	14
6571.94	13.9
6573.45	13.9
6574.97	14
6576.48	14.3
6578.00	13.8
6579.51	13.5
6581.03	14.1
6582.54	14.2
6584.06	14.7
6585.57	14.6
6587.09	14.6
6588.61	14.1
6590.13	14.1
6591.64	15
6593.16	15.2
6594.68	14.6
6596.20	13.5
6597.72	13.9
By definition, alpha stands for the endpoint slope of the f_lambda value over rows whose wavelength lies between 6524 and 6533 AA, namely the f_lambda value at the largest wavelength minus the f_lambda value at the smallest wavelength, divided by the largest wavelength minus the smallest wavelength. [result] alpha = 0.09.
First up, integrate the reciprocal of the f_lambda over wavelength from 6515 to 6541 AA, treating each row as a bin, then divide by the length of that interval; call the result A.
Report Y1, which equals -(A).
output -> -0.0687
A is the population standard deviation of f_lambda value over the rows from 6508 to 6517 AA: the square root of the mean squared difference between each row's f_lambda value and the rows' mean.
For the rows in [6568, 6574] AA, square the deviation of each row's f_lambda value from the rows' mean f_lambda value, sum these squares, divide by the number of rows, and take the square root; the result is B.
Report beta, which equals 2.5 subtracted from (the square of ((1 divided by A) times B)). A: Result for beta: -2.3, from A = 0.33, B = 0.15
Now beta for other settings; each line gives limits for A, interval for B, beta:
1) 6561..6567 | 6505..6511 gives -2.4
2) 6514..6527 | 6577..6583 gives -1.9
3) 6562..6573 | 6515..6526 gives -2.4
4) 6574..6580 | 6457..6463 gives -2.1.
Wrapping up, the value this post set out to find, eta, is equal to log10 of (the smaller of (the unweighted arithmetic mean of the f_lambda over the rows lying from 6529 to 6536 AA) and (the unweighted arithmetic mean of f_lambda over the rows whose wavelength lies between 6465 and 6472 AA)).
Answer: 1.17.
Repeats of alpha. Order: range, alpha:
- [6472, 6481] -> 0.00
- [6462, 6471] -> -0.04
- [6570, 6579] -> -0.03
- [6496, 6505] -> 0.07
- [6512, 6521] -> 0.01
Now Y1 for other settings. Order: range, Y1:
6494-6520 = -0.0687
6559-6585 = -0.0764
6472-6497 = -0.0688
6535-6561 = -0.0694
